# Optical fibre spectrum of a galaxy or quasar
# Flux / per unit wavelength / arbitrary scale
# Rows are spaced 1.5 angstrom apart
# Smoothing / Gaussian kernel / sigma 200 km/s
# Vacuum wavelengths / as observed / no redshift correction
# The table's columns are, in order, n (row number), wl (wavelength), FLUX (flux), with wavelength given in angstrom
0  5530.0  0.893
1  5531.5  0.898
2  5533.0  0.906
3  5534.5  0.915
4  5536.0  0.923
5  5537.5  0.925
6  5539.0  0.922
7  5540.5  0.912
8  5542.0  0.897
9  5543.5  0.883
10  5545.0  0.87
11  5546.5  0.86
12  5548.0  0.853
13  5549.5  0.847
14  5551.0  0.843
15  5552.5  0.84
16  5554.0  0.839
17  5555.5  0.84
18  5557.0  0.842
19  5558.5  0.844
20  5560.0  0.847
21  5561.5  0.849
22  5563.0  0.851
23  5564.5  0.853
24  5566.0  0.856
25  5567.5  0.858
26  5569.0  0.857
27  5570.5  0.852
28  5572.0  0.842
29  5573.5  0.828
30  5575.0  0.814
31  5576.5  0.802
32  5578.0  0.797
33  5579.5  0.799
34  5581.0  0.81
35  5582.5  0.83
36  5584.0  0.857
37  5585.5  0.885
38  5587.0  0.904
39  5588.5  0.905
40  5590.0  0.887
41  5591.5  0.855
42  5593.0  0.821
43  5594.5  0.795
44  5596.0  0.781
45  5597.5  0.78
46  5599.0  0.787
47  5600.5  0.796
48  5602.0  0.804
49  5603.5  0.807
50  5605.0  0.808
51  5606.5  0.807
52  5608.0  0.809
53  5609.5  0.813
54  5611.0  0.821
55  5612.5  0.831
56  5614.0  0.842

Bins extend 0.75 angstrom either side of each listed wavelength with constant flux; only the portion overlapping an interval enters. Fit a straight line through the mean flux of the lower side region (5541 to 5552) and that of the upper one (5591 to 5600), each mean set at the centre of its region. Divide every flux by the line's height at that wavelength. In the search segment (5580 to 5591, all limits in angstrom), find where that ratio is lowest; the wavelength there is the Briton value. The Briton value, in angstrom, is 5581.0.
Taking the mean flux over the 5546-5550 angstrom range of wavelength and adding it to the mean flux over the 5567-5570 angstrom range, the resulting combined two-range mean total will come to 1.71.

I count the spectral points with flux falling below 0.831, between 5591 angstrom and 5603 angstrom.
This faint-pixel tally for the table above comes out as 7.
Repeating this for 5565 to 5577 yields 3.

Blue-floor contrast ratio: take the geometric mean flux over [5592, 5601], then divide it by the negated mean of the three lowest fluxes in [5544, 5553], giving -0.94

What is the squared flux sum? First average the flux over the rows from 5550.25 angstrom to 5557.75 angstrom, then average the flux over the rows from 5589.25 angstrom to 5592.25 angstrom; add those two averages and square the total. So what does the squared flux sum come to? 2.93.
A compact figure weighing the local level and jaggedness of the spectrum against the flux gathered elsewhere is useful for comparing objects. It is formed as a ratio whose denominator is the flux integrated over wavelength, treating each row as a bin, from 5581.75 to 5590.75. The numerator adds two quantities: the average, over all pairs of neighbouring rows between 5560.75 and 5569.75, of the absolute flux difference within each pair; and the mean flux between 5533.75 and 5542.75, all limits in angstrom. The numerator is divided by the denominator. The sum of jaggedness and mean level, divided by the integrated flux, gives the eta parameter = 0.116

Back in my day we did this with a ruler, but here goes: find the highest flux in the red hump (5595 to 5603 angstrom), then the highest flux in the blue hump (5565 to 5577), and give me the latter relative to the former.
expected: 1.07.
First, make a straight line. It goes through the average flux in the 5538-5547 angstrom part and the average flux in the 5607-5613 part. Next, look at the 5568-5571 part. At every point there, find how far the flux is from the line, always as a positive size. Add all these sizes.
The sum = 0.015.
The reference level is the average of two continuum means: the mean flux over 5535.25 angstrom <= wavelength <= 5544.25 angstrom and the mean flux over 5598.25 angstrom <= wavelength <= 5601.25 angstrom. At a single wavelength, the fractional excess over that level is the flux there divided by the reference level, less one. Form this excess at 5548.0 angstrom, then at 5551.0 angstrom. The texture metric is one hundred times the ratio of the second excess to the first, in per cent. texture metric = -380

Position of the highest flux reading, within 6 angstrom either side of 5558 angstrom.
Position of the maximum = 5563.0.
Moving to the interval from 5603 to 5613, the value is 5612.5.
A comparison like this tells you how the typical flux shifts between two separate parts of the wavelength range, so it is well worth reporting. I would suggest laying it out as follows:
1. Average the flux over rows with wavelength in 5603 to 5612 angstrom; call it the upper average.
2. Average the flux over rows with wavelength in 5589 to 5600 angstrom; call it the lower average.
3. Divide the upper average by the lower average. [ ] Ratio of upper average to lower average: 0.99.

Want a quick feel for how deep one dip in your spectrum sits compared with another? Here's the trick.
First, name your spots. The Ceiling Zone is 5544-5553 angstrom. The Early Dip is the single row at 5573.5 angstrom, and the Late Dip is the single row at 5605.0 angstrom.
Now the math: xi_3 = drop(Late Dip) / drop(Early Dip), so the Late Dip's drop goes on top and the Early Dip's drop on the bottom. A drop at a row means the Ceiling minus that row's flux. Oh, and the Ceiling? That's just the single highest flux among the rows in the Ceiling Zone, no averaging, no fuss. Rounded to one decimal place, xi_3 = 1.5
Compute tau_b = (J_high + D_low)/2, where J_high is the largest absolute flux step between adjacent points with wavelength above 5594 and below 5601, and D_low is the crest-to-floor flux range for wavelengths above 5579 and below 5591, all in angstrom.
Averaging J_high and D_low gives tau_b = 0.060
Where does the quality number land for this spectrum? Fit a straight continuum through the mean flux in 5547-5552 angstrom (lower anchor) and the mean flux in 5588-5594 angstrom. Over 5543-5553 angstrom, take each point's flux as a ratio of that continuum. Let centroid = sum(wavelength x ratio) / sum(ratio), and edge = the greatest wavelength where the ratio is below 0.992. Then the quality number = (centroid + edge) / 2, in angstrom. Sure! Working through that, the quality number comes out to 5550.2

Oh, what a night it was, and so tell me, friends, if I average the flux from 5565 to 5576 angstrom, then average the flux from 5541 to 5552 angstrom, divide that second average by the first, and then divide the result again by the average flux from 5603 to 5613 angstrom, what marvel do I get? 1.26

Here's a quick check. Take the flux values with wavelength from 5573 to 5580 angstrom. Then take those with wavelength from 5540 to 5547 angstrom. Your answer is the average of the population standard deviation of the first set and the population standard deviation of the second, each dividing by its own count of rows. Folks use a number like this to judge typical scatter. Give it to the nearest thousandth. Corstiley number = 0.015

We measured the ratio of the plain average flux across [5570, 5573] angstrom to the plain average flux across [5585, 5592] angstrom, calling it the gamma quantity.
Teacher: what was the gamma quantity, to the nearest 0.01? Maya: 0.95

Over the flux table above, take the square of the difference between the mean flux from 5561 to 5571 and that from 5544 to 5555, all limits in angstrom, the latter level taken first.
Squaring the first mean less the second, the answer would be 0.0000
